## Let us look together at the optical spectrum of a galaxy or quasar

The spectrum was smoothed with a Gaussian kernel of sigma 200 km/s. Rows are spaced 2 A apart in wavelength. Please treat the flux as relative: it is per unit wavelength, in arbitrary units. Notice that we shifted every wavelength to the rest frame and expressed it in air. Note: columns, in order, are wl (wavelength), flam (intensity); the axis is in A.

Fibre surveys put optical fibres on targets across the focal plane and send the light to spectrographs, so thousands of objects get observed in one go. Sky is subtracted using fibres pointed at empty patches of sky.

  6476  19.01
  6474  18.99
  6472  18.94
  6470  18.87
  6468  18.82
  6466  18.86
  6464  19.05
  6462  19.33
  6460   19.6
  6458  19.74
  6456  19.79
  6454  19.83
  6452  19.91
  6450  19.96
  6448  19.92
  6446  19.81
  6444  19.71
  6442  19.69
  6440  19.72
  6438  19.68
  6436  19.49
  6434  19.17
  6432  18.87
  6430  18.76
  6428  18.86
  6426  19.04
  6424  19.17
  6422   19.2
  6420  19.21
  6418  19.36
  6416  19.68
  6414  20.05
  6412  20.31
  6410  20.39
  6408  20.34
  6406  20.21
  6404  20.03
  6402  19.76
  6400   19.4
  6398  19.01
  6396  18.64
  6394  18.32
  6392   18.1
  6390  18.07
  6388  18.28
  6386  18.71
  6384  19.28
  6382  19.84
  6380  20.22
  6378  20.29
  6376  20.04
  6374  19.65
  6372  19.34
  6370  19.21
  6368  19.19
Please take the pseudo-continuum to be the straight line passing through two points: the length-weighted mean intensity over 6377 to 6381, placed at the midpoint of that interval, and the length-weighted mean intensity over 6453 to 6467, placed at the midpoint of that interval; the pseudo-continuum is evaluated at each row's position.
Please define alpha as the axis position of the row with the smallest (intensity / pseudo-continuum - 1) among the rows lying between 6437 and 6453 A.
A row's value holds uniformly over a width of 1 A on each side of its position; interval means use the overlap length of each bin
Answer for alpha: 6438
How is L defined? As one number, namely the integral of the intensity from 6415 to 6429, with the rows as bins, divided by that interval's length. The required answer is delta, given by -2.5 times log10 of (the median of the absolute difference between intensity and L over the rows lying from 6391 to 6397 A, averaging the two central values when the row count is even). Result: 0.1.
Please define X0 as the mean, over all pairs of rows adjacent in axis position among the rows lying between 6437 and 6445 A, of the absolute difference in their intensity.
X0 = 0.03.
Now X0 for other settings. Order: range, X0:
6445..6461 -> 0.07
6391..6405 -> 0.32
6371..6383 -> 0.28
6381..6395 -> 0.34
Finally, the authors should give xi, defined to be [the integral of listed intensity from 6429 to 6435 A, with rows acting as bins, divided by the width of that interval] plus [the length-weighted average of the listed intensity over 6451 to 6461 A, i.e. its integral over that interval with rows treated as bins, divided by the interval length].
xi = 38.71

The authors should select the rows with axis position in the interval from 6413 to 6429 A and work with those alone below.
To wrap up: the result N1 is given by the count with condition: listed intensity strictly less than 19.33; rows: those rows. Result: 5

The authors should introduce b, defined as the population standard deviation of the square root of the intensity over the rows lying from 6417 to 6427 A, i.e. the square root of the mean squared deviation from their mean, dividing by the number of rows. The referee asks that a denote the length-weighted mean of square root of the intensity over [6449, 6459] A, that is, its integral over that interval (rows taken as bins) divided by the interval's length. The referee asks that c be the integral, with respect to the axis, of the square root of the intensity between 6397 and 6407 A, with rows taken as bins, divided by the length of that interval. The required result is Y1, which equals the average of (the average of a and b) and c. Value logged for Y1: 3.33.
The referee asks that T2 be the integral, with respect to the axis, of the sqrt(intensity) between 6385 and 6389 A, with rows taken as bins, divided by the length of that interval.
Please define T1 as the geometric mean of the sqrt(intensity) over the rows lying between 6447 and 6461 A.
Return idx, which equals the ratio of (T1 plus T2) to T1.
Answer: 1.97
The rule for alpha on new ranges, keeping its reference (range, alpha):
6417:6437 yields 6430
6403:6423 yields 6420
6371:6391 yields 6390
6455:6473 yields 6468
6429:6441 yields 6430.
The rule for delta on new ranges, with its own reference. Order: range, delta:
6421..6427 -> 3.3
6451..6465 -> 0.7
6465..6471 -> 1.1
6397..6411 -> 0.2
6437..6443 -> 0.8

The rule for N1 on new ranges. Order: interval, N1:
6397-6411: 1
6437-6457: 0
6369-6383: 1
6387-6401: 6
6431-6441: 2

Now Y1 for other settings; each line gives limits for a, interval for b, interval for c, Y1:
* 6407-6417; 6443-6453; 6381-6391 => 3.29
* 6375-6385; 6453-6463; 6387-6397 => 3.26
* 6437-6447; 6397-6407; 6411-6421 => 3.34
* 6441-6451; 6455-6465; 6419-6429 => 3.31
